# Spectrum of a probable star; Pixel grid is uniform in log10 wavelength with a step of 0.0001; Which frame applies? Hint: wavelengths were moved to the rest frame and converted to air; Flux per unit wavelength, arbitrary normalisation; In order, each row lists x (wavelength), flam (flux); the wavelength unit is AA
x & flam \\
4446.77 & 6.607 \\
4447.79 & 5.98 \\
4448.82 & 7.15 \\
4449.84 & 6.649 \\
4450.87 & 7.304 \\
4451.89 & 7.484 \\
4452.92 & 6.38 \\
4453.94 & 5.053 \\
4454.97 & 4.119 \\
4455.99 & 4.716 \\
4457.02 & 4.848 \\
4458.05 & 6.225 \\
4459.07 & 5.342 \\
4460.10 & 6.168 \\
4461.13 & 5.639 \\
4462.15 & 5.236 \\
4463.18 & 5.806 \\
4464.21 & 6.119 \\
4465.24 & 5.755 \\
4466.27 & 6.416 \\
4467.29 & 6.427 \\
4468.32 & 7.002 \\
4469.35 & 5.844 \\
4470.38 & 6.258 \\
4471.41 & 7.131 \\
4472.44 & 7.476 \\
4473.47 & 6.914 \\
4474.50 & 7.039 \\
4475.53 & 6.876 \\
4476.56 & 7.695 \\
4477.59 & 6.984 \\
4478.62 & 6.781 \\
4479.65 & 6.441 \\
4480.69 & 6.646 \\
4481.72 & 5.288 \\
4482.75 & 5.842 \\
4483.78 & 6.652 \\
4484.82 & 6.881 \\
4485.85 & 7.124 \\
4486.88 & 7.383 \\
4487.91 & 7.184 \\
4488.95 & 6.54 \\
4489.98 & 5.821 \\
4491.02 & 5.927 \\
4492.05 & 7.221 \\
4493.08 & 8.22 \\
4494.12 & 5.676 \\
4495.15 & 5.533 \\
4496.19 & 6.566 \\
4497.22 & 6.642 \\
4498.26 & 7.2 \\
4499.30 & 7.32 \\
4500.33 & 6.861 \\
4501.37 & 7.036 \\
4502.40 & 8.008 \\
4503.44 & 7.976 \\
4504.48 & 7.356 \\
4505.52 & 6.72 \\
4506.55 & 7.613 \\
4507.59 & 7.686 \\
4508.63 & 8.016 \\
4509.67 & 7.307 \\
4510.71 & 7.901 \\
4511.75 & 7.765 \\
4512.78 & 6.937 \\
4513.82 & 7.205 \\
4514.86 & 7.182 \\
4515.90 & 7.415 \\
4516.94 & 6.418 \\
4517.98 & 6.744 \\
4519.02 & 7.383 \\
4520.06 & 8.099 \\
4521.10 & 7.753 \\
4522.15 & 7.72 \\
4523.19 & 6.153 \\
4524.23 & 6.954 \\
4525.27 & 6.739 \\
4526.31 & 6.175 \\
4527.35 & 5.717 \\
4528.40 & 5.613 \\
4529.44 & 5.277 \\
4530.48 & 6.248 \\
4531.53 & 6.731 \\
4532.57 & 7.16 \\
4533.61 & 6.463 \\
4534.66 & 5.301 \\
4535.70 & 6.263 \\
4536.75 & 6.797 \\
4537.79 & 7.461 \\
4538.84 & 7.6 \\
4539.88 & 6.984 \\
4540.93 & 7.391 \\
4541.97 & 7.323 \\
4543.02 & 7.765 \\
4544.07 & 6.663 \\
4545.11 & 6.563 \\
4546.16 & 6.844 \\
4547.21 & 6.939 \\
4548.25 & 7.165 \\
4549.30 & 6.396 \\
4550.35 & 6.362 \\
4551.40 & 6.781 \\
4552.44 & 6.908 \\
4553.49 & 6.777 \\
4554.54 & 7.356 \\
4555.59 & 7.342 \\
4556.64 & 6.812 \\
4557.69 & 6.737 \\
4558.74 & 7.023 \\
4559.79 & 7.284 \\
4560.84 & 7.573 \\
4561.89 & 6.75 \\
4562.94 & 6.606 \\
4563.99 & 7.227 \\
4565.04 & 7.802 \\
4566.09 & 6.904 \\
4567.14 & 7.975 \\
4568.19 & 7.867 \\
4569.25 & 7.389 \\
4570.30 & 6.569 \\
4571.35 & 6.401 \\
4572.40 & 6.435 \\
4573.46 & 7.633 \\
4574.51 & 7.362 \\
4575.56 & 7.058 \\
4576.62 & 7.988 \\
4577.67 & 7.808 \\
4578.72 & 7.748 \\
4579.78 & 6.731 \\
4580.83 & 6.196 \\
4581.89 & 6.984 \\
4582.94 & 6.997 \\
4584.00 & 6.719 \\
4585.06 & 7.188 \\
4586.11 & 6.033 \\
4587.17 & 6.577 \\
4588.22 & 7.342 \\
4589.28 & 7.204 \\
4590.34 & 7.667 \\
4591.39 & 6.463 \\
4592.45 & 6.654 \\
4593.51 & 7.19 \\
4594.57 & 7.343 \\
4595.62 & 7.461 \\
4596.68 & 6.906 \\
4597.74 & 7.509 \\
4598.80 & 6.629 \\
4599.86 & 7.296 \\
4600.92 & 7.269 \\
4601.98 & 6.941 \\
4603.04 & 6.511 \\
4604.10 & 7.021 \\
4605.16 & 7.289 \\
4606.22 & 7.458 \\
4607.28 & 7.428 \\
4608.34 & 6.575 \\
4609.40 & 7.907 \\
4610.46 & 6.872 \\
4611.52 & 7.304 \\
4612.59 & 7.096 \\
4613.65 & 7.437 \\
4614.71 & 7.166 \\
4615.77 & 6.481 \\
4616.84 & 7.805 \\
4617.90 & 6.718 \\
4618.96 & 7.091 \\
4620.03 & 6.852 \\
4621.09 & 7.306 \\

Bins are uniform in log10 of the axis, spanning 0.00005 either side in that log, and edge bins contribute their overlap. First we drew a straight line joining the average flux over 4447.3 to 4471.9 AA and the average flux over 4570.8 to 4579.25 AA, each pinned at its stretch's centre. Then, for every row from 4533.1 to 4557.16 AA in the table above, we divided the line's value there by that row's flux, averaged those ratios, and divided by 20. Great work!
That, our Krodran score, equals 0.0510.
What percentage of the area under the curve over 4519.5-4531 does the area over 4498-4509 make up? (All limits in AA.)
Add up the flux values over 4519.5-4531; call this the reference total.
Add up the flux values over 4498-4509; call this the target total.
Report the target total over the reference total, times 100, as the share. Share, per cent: 113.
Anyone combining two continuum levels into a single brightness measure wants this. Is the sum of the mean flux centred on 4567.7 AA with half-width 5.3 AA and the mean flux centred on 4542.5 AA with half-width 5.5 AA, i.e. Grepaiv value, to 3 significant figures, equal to 14.3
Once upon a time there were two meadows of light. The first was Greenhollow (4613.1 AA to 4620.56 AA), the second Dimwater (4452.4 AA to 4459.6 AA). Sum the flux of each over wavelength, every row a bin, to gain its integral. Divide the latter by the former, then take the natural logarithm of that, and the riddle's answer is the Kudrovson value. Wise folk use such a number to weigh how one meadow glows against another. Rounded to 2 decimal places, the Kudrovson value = -0.34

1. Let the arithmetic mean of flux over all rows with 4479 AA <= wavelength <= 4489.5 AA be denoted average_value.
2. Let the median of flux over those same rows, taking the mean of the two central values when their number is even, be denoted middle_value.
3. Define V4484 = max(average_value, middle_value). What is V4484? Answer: 6.65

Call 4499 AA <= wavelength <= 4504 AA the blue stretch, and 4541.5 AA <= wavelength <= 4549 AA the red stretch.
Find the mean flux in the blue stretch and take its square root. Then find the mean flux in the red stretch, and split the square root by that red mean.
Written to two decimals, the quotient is 0.39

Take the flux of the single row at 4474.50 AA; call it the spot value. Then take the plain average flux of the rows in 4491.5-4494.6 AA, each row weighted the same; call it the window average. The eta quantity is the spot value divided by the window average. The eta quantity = 1.00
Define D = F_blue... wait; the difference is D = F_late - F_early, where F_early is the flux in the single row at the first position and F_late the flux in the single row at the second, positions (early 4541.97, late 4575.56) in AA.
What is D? -0.3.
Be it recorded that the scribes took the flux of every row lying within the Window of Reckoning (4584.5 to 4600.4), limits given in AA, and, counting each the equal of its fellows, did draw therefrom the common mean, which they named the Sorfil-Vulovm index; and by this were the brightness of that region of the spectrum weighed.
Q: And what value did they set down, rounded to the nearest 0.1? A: 7.0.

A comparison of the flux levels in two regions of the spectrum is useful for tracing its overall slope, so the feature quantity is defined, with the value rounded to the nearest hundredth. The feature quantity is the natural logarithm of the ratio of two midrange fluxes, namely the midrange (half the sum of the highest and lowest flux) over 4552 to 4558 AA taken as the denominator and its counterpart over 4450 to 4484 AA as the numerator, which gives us -0.18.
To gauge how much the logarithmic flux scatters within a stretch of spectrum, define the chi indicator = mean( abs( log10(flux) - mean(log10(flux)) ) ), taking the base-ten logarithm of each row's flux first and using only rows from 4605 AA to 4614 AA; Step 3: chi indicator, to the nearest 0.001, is 0.017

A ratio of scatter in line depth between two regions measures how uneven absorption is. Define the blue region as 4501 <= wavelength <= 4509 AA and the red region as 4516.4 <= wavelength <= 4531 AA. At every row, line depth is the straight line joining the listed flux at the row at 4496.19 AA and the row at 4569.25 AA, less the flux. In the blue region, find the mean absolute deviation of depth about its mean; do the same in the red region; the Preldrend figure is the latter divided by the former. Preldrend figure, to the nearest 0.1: 1.9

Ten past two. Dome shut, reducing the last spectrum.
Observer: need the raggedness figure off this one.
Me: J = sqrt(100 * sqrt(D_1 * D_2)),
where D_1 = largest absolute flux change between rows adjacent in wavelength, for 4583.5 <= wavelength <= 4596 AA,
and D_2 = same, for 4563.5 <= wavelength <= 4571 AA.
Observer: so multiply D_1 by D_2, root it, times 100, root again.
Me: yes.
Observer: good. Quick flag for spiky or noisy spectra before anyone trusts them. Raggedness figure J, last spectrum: 10.7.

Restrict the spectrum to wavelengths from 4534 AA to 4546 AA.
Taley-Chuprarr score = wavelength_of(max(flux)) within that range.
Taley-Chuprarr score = 4543.02 AA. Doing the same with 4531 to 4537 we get 4532.57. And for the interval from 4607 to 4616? 4609.40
